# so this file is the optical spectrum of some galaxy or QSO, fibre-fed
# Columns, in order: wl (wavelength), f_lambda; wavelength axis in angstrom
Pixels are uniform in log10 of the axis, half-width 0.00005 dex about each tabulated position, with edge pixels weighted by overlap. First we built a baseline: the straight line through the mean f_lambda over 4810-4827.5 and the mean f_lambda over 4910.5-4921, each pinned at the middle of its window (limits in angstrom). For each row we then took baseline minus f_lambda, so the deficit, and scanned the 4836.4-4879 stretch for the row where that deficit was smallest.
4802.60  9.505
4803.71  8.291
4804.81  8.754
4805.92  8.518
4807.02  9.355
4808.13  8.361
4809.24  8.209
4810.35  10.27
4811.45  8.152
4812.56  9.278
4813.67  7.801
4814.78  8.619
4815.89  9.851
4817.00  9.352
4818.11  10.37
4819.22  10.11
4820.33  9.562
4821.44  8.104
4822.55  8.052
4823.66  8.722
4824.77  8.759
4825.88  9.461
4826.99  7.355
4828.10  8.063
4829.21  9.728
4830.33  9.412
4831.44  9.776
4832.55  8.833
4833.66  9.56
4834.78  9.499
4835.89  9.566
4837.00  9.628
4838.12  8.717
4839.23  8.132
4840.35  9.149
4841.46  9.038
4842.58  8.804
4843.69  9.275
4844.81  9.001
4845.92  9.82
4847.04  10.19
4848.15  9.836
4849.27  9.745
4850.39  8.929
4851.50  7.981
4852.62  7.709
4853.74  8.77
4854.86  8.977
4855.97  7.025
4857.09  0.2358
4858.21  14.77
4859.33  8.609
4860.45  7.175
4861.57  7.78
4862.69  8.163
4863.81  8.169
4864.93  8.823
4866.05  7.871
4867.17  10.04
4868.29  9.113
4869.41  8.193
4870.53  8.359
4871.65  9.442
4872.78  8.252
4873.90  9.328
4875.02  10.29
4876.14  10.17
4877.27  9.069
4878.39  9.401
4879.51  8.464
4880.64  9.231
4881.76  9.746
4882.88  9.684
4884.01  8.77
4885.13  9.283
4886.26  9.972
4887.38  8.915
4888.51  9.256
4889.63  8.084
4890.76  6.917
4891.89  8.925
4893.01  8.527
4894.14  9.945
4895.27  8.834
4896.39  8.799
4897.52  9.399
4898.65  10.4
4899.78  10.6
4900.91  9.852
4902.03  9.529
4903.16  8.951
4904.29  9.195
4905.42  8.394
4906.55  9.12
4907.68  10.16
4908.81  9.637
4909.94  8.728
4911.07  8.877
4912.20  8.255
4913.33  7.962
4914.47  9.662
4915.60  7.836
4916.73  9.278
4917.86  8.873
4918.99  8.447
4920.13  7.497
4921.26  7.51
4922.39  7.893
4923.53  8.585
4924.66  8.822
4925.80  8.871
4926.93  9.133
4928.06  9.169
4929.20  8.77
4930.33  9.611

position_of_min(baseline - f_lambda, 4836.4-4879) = 4858.21 angstrom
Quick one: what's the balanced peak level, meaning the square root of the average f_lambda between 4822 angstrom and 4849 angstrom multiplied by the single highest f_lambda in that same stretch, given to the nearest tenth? 9.6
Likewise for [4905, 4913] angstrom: 9.6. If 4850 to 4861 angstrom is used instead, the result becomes 10.9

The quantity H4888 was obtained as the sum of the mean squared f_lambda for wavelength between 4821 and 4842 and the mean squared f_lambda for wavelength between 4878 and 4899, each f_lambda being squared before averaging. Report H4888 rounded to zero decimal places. 163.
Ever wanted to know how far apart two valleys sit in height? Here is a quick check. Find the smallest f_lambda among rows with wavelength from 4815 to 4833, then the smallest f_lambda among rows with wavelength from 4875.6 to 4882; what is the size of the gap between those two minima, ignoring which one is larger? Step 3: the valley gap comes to 1.11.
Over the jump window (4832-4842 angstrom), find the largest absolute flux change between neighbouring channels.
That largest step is 1.0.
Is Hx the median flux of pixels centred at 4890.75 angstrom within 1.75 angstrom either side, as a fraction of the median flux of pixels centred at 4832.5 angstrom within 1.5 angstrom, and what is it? 0.85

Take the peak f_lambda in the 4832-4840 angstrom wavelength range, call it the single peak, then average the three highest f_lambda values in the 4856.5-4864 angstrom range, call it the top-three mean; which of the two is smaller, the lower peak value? 9.6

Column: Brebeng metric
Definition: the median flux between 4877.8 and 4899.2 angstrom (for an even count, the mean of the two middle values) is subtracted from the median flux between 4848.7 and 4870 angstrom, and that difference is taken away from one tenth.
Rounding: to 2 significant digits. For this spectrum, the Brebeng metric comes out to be 1.1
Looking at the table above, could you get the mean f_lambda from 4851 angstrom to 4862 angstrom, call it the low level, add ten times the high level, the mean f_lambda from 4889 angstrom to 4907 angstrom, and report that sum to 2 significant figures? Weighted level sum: 99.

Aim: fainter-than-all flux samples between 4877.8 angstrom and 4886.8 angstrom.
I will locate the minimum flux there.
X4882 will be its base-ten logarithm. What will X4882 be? 0.928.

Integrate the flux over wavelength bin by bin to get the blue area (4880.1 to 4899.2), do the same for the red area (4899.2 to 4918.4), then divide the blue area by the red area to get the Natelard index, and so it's 0.99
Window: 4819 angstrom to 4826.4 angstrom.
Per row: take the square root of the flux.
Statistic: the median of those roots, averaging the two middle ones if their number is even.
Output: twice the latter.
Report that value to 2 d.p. 5.92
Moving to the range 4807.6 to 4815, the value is 5.78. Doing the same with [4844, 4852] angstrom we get 6.24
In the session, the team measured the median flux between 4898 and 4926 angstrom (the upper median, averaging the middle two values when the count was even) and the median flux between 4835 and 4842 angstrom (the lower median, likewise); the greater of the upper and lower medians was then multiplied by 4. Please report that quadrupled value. 36.4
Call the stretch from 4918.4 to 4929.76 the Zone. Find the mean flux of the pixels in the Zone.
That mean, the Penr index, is 8.5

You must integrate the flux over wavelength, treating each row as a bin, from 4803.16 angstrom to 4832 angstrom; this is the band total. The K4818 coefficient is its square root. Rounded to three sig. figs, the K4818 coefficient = 16.1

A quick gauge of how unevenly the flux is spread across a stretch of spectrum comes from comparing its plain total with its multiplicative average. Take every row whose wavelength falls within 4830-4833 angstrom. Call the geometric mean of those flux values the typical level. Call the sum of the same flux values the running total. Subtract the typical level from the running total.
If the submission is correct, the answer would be 19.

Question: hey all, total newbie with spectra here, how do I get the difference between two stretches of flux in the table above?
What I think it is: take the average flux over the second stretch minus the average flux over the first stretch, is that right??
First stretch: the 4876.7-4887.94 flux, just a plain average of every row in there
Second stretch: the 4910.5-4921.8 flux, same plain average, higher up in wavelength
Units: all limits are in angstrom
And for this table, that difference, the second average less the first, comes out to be -0.8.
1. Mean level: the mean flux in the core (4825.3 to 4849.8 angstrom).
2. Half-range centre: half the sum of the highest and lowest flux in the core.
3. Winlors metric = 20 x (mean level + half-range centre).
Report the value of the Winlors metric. 360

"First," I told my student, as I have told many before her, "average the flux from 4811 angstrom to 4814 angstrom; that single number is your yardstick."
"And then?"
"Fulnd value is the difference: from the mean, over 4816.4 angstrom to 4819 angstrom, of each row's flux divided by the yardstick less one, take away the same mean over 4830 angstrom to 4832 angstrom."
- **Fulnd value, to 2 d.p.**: 0.03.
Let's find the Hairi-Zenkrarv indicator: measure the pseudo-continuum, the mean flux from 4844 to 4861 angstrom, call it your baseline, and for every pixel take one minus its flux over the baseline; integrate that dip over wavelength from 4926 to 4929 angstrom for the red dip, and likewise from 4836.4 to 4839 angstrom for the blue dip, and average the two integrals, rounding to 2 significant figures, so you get -0.15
